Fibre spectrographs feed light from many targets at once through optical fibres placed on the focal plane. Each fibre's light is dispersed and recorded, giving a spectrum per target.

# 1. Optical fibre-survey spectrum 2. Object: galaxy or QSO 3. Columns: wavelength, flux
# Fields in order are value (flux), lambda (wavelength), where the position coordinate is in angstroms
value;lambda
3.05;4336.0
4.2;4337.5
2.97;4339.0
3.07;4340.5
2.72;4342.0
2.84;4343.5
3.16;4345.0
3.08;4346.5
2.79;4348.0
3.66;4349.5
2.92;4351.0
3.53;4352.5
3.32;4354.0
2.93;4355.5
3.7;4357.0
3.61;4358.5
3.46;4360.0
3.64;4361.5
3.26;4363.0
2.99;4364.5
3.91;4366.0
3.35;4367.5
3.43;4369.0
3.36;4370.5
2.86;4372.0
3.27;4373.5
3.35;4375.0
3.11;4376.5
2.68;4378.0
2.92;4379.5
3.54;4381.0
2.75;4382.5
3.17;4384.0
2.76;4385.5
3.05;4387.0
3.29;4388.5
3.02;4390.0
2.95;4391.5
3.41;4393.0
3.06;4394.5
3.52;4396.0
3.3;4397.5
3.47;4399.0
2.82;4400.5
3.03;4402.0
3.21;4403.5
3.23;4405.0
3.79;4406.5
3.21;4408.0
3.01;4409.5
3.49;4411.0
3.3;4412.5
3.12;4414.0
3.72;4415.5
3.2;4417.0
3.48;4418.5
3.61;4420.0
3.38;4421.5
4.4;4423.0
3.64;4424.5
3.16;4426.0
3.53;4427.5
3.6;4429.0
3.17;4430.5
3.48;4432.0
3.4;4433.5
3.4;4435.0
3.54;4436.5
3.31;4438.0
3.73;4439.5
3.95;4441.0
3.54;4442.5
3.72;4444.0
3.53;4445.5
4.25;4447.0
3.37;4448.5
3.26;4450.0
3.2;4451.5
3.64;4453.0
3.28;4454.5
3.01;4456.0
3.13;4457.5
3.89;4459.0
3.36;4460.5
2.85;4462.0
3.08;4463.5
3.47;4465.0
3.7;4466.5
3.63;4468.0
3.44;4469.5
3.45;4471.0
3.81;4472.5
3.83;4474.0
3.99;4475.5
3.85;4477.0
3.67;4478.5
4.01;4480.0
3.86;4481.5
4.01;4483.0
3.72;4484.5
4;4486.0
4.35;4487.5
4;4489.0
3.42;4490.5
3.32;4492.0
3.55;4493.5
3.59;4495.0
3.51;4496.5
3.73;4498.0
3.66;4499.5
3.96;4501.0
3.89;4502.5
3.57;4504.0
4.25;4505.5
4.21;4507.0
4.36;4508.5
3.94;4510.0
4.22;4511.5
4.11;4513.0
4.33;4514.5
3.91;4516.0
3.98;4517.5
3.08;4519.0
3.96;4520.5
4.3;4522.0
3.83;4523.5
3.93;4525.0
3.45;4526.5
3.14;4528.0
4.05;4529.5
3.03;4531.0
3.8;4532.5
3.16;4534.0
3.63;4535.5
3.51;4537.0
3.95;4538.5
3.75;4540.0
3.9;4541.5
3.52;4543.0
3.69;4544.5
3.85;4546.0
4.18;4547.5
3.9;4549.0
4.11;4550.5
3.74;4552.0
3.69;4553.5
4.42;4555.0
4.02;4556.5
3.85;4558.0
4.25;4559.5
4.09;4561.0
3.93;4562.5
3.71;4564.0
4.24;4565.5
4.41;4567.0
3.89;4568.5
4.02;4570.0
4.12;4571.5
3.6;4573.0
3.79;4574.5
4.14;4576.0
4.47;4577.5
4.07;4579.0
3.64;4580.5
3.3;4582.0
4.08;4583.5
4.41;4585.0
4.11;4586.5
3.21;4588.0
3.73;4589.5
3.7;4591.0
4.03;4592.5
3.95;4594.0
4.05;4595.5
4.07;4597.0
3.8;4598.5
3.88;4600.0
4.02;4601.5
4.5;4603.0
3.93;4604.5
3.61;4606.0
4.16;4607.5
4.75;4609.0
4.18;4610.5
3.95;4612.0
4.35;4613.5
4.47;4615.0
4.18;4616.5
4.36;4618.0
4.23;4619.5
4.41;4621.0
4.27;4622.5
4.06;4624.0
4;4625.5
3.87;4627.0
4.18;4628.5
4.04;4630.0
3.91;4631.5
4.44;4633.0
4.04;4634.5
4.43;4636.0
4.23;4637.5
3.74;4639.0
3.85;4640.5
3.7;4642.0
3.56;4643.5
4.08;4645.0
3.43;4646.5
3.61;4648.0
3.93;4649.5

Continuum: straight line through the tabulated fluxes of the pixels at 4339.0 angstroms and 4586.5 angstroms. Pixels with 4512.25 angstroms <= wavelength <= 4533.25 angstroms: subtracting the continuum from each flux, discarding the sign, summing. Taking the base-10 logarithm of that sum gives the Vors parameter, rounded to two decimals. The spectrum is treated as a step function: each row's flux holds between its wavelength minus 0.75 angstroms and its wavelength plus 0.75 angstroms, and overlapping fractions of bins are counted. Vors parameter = 0.69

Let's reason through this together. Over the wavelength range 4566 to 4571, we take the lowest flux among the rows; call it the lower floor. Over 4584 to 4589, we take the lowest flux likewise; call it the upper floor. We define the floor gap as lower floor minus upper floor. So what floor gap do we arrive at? 0.7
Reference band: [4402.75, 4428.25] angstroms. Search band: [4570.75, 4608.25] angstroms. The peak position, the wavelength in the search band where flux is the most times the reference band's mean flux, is 4603.0 angstroms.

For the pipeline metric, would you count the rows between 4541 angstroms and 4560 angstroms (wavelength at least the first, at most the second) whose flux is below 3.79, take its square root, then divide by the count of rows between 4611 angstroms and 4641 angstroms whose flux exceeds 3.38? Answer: 0.100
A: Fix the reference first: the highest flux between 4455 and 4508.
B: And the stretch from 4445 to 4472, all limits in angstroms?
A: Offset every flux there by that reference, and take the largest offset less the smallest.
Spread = 1.4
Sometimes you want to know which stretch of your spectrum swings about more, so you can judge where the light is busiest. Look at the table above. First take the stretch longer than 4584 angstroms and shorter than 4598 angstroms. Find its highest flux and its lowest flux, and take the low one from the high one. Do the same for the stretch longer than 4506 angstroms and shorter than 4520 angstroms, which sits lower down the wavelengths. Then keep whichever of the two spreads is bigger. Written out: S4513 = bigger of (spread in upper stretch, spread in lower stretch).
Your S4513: 1.28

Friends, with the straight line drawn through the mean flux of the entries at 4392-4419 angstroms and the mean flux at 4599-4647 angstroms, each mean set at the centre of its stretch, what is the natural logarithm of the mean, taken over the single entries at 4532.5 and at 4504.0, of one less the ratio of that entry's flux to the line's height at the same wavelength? -5.1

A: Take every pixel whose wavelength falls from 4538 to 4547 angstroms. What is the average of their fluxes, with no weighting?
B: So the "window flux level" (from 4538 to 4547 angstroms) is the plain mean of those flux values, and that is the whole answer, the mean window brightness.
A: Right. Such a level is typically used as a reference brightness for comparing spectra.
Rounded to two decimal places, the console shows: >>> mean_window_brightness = 3.78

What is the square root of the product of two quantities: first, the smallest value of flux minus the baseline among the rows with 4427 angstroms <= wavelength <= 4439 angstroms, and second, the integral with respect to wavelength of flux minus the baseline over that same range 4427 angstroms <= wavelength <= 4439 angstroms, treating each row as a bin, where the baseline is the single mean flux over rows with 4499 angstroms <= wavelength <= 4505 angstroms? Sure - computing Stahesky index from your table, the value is 1.6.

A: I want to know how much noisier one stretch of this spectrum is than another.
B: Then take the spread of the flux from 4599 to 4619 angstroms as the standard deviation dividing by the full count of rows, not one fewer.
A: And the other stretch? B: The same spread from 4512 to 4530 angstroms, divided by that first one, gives 1.33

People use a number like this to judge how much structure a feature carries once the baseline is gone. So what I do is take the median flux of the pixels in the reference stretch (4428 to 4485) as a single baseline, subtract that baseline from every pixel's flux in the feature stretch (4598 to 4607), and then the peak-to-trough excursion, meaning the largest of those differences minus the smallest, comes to 0.9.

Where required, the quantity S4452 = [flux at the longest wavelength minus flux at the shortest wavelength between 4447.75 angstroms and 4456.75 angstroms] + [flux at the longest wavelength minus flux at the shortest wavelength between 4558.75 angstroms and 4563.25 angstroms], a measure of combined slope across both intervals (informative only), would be -0.7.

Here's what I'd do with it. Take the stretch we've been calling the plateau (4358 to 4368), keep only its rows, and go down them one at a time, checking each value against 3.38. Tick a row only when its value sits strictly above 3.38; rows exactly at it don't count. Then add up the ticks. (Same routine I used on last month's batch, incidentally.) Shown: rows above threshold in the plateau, 4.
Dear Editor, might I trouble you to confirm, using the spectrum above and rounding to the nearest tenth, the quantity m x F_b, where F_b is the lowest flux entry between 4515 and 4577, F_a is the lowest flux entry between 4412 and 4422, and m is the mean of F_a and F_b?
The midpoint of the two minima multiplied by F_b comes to 9.3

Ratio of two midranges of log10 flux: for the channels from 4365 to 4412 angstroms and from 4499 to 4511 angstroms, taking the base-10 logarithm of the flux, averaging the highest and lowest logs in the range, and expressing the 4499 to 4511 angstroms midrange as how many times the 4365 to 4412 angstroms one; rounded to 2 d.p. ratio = 1.17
